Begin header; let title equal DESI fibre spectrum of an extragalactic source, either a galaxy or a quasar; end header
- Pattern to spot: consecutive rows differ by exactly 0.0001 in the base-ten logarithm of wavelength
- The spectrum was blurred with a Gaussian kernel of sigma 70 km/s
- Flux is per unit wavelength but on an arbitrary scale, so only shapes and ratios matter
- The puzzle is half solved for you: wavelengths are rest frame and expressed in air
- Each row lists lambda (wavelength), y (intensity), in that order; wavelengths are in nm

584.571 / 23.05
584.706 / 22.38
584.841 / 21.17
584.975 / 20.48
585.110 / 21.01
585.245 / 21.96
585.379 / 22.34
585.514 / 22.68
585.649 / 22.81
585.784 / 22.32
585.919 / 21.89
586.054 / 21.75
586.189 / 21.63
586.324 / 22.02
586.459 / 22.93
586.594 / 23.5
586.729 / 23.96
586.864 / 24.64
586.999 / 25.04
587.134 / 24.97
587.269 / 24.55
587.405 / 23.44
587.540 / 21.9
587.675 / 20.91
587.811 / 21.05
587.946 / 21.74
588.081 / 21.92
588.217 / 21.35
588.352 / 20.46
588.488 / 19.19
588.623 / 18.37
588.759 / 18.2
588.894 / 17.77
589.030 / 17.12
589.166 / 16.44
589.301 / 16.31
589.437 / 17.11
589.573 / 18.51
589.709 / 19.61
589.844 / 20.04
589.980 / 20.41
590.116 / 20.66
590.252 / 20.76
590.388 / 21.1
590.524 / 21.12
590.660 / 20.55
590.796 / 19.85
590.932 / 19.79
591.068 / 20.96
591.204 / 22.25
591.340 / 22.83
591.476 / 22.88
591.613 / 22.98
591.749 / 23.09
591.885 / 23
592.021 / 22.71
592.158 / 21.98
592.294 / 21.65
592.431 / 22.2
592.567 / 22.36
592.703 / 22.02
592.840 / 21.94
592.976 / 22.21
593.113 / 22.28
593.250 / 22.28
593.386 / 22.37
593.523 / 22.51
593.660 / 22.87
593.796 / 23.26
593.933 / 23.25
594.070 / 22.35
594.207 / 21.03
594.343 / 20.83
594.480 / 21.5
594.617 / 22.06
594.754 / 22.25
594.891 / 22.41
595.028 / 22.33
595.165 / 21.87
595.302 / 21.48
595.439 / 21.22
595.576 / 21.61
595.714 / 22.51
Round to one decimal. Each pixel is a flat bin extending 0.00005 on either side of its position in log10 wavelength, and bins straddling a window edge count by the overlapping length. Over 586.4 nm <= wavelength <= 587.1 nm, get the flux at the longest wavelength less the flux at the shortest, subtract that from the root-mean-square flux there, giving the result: 21.9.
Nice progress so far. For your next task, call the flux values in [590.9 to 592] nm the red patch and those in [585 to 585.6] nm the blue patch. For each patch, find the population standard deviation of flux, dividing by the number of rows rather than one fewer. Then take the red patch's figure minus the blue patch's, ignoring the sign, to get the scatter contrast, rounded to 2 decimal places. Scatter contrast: 0.51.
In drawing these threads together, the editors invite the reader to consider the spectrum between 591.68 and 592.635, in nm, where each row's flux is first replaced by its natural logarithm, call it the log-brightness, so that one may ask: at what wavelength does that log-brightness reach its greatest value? 591.749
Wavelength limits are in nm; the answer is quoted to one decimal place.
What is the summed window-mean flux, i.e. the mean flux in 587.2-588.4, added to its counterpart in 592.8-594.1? 44.5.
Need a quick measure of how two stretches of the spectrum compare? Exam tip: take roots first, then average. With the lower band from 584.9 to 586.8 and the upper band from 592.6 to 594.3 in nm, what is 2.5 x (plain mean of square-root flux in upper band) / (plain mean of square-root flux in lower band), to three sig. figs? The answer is 2.51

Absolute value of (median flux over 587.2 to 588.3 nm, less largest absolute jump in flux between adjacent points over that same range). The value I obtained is 20.3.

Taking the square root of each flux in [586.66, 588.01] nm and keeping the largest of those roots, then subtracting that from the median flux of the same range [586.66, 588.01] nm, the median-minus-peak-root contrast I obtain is 18.7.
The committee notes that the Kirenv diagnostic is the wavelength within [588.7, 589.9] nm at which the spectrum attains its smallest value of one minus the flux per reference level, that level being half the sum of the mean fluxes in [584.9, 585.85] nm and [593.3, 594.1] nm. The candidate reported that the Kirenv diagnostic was 589.844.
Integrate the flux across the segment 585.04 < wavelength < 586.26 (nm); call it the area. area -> 27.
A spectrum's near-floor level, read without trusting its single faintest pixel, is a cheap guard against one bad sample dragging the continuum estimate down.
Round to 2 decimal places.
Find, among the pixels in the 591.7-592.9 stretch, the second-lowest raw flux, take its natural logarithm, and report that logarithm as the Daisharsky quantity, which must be 3.09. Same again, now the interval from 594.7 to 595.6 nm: 3.07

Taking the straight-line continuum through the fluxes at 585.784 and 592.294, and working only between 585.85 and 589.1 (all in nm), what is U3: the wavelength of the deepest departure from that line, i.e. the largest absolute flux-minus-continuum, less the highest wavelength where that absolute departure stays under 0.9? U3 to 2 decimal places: 0.81 nm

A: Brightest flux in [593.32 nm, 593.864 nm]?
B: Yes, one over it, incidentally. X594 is 0.0430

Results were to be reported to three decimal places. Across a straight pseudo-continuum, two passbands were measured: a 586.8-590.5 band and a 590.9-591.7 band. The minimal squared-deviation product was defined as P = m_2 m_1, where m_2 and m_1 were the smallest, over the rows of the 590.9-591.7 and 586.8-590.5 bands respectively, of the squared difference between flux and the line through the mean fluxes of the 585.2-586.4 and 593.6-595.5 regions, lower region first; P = 0.001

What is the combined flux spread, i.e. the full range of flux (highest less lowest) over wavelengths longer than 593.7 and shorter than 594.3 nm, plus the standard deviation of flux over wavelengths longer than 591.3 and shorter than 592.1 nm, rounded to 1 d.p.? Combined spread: 2.4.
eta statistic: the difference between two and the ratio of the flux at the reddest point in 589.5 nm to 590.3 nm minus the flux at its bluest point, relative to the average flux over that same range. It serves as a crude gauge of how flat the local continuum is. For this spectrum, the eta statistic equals 1.89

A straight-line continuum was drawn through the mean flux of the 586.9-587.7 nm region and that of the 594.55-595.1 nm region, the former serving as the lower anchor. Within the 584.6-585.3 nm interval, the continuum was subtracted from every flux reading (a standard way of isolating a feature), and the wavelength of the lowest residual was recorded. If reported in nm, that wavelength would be 584.975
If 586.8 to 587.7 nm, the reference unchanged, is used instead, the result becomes 587.675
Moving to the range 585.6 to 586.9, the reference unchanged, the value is 586.189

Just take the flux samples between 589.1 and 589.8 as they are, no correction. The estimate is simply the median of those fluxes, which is 17.1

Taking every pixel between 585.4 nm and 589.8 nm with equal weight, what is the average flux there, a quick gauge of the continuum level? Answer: 21.1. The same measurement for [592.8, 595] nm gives 22.2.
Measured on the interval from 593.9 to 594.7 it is 21.8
